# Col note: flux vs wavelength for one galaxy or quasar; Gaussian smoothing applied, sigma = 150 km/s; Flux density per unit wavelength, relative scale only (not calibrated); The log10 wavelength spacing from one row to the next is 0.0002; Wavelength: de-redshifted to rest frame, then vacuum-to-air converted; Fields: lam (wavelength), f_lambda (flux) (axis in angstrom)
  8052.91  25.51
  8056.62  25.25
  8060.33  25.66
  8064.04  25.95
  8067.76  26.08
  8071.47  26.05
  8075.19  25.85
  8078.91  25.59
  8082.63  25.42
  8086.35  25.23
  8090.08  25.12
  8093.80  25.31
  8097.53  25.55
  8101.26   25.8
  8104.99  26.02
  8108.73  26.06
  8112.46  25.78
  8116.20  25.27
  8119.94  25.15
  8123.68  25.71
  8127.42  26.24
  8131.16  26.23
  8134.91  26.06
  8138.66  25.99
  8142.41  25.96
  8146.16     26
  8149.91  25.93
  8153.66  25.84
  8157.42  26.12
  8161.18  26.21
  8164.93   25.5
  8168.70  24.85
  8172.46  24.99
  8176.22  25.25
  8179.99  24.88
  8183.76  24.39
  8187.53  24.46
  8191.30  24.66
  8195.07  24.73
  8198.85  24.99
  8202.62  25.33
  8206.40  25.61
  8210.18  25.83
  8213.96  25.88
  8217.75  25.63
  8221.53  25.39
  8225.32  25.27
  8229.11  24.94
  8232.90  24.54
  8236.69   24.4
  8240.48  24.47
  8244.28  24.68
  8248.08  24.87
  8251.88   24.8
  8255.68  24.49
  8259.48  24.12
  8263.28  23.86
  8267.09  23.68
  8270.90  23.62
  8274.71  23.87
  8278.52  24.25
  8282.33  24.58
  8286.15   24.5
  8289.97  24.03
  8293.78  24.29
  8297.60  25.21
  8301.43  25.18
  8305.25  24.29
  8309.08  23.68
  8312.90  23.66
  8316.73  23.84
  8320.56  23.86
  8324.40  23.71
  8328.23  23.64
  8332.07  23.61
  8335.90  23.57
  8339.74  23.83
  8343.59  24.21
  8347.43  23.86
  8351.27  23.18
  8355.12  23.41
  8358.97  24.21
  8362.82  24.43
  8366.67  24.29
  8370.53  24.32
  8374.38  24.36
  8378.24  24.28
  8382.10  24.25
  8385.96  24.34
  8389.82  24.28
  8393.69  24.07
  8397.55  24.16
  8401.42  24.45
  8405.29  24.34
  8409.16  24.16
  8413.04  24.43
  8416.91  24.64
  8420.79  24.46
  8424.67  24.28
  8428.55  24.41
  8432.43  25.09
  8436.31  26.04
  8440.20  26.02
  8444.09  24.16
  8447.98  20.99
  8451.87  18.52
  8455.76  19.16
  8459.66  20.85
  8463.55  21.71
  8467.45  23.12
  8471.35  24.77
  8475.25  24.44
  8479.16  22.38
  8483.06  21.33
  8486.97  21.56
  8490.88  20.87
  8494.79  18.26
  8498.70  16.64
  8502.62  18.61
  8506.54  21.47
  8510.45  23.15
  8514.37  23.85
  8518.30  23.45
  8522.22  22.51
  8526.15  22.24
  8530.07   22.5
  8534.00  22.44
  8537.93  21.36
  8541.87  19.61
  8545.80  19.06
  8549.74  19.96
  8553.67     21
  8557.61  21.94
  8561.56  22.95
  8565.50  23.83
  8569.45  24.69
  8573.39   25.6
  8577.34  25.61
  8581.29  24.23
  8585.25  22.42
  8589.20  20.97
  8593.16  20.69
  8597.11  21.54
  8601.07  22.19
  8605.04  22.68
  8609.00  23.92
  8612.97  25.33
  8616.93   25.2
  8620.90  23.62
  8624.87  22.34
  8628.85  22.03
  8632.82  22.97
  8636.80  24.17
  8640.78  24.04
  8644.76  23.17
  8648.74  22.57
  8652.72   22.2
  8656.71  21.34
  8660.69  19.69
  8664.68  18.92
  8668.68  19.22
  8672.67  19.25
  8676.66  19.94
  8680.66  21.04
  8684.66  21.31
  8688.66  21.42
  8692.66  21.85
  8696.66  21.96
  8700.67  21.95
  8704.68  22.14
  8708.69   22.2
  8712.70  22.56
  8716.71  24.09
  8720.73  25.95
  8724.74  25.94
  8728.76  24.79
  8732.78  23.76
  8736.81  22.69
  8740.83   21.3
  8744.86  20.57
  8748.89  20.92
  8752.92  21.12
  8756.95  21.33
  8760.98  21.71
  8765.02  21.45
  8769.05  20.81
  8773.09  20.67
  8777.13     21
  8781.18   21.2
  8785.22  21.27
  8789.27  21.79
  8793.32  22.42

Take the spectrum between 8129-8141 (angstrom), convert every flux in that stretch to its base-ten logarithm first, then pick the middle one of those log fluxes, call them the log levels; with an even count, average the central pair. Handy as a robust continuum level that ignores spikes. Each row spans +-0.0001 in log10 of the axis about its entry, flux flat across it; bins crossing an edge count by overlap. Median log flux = 1.416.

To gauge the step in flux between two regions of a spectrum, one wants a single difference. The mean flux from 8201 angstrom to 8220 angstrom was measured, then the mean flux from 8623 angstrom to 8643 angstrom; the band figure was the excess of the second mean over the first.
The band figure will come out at -2.5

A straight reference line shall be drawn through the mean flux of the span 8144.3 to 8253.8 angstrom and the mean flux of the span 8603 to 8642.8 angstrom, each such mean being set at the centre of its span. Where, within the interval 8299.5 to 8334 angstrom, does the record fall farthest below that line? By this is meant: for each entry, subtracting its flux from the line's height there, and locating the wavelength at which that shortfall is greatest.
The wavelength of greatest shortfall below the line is 8312.90 angstrom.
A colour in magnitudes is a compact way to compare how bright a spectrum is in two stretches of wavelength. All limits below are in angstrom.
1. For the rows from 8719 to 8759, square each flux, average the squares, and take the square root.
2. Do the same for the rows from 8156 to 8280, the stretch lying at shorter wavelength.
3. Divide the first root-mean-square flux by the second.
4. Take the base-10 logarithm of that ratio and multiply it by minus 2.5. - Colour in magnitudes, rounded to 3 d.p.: 0.089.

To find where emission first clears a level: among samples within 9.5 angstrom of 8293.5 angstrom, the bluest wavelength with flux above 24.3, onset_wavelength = 8286.15 angstrom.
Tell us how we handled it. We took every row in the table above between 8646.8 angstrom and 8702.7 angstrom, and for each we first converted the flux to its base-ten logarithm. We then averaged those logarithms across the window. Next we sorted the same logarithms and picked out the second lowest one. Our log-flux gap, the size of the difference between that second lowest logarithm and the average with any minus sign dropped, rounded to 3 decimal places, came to 0.036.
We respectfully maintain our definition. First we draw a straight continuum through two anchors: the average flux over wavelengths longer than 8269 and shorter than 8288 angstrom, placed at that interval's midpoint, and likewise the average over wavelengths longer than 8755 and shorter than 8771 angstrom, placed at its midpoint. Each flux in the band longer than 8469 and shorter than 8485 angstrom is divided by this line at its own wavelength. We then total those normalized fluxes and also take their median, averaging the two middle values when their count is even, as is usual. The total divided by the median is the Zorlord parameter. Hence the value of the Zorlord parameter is 3.969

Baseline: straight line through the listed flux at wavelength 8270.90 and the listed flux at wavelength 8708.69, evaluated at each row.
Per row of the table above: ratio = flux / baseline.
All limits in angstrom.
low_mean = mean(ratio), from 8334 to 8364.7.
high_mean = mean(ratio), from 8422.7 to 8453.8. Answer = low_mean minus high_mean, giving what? -0.006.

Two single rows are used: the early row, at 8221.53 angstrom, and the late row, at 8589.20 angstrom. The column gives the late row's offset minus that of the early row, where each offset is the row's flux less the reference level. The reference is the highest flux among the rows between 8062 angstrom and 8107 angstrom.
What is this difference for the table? -4.4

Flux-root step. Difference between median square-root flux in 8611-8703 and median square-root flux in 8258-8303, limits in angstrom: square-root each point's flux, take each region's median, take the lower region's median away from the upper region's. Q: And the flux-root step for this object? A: -0.23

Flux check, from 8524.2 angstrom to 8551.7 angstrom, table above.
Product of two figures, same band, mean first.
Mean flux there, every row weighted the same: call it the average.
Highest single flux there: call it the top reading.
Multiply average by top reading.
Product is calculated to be 473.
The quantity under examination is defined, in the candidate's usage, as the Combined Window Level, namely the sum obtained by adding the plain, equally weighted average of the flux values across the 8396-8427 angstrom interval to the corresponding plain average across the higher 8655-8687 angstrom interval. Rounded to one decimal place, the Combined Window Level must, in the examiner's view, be 44.5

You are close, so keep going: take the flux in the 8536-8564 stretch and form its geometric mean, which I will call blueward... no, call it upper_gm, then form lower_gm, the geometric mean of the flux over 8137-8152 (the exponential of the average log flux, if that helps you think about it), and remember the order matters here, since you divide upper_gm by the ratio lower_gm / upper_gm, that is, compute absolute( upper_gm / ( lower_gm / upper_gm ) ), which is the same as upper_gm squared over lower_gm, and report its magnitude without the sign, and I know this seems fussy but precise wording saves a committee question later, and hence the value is 16.7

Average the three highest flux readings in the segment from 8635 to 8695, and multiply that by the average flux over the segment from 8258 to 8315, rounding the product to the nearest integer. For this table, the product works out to 576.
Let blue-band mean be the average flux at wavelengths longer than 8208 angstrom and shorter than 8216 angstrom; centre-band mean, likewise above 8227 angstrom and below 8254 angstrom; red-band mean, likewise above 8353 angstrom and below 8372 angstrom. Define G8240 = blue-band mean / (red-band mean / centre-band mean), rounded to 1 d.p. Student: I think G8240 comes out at 26.4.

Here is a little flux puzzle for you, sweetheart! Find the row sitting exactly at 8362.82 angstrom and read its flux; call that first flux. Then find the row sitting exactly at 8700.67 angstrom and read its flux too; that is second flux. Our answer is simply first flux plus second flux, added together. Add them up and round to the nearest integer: 46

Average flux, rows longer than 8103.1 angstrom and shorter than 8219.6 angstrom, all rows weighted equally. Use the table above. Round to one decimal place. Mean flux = 25.5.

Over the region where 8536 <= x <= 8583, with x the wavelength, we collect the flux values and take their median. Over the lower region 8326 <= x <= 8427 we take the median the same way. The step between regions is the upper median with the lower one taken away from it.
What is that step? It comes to -1.8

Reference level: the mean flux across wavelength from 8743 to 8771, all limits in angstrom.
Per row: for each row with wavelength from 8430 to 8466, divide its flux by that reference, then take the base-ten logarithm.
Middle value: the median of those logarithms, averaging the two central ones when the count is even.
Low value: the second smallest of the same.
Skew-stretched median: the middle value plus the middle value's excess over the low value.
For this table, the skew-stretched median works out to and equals 0.066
